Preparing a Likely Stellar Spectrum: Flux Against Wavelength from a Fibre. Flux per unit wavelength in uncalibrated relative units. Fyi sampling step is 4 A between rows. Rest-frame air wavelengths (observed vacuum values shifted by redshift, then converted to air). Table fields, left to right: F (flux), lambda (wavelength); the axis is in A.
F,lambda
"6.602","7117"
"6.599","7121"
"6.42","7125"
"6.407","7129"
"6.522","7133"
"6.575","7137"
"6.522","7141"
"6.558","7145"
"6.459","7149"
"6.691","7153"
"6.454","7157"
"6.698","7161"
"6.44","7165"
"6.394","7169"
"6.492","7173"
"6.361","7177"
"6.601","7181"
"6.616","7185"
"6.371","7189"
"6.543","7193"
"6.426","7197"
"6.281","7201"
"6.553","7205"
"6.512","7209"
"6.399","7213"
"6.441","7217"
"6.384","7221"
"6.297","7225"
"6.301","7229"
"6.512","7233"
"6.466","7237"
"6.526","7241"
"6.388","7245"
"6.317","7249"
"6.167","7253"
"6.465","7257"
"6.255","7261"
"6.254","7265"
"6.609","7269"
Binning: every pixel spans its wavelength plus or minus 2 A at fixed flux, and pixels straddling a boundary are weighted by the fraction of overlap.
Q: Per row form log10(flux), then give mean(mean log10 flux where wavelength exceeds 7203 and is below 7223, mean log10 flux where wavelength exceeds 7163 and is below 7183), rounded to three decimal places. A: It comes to 0.810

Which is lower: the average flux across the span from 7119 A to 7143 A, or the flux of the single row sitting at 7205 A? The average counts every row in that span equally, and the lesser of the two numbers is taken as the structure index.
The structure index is 6.51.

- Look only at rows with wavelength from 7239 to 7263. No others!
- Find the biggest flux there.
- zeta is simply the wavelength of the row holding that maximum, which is 7241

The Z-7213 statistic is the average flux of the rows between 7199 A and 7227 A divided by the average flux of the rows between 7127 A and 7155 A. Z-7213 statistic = 0.981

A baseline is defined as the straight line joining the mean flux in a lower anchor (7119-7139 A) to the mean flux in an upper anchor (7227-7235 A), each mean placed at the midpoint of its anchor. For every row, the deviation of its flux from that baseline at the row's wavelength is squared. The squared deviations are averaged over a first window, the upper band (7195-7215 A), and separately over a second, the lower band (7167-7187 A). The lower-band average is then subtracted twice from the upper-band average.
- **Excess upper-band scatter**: -0.016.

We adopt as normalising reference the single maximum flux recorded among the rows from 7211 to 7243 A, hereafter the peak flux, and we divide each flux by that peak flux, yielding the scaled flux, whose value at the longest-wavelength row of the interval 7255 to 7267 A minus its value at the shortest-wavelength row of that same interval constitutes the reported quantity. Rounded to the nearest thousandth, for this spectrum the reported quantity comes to -0.032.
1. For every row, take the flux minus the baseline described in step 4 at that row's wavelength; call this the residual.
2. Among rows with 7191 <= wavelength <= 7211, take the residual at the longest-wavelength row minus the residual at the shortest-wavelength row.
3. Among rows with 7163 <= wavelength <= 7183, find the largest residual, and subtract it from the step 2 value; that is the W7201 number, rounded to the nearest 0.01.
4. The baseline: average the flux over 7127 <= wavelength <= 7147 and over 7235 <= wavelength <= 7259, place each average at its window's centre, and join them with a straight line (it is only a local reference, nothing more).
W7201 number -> -0.15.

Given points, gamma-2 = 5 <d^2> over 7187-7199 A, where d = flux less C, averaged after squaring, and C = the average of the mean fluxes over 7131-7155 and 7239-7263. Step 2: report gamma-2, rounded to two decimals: 0.03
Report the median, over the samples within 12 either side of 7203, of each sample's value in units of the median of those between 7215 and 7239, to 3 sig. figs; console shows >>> 1.01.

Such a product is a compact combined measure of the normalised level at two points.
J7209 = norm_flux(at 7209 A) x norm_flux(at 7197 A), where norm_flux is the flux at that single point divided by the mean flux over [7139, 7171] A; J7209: 0.982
